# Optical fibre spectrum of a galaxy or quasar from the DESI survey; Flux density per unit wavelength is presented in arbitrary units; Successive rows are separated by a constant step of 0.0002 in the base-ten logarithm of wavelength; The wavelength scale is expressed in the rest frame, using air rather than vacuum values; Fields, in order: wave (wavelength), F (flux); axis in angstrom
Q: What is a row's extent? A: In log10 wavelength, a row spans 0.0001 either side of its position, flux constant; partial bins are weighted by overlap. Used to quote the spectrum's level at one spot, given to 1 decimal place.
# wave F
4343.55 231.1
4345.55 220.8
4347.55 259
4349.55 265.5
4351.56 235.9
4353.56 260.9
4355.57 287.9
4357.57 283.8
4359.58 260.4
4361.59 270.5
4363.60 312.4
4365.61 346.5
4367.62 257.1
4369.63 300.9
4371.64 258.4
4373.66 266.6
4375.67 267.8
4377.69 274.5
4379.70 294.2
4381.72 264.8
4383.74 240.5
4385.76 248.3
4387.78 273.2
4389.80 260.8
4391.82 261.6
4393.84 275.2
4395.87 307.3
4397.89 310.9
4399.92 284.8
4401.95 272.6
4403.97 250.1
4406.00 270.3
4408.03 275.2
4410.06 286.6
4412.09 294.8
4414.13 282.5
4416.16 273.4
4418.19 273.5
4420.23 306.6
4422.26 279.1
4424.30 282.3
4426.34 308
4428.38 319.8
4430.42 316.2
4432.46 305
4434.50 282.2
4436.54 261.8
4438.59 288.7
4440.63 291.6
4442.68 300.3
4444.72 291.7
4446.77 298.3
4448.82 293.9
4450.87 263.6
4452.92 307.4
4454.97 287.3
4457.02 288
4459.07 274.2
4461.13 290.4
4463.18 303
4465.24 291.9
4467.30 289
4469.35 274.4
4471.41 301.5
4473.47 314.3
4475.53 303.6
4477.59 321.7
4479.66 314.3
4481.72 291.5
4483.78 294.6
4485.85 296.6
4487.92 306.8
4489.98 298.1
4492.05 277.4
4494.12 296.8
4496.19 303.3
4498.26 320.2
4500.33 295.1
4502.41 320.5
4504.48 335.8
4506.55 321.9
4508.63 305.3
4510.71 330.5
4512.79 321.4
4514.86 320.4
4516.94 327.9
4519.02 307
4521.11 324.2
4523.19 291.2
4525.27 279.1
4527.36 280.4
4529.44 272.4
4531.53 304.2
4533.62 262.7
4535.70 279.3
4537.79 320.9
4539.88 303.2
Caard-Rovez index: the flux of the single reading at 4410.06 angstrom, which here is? 286.6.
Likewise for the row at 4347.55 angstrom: 259.0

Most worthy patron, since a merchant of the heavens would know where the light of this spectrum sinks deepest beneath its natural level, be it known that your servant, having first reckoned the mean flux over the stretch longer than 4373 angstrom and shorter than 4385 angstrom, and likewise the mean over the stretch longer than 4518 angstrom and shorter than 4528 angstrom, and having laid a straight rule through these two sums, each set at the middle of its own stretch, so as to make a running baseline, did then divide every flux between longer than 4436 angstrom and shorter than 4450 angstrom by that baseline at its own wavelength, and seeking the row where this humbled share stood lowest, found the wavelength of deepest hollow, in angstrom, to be 4436.54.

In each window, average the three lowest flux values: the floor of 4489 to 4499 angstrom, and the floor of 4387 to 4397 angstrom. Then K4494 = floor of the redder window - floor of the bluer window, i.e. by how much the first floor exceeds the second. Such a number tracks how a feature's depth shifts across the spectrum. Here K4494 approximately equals 25.6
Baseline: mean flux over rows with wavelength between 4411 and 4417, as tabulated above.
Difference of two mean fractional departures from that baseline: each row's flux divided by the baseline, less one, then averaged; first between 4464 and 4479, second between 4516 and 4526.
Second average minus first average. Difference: 0.02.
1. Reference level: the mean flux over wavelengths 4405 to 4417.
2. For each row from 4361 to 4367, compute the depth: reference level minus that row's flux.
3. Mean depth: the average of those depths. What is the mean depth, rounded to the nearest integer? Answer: -29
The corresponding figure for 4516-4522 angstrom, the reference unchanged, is -39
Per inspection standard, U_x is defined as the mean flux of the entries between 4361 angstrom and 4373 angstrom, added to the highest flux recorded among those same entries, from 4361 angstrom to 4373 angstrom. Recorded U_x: 637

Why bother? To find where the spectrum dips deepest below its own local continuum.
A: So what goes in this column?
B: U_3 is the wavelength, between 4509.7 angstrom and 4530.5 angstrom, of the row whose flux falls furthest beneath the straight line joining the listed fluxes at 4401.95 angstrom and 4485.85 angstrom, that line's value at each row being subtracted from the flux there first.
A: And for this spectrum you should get 4529.44 angstrom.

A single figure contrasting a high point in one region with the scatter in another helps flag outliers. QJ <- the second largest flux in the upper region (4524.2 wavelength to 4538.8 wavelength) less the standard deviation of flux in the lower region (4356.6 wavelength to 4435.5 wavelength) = 282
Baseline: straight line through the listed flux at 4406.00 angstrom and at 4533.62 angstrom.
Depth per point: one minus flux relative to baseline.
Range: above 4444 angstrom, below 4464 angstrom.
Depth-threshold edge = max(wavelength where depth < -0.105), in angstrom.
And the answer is 4463.18 angstrom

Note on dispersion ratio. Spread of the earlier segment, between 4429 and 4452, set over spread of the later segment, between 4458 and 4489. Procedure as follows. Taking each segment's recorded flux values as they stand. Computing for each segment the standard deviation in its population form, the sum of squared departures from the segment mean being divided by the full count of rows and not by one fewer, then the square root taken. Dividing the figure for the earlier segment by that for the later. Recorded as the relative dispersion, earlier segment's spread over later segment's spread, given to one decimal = 1.2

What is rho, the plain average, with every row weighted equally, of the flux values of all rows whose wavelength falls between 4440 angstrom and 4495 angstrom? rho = 295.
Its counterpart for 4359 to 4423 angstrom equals 278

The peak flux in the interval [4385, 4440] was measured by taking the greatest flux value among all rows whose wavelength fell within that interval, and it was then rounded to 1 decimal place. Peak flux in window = 319.8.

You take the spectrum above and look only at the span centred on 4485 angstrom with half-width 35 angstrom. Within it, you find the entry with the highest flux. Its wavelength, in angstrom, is 4504.48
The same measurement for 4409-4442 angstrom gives 4428.38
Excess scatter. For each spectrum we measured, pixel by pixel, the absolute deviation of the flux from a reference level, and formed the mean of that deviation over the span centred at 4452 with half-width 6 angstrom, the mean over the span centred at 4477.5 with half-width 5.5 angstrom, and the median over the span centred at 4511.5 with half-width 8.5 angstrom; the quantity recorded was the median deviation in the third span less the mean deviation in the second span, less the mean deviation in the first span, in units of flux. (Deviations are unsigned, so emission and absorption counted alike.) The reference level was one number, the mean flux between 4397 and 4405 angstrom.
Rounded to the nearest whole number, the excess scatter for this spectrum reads -3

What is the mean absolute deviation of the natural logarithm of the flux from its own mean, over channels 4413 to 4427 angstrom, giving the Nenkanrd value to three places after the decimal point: 0.041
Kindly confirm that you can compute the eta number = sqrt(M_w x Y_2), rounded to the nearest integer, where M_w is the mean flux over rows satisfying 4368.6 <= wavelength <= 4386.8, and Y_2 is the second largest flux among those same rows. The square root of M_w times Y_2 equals 281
